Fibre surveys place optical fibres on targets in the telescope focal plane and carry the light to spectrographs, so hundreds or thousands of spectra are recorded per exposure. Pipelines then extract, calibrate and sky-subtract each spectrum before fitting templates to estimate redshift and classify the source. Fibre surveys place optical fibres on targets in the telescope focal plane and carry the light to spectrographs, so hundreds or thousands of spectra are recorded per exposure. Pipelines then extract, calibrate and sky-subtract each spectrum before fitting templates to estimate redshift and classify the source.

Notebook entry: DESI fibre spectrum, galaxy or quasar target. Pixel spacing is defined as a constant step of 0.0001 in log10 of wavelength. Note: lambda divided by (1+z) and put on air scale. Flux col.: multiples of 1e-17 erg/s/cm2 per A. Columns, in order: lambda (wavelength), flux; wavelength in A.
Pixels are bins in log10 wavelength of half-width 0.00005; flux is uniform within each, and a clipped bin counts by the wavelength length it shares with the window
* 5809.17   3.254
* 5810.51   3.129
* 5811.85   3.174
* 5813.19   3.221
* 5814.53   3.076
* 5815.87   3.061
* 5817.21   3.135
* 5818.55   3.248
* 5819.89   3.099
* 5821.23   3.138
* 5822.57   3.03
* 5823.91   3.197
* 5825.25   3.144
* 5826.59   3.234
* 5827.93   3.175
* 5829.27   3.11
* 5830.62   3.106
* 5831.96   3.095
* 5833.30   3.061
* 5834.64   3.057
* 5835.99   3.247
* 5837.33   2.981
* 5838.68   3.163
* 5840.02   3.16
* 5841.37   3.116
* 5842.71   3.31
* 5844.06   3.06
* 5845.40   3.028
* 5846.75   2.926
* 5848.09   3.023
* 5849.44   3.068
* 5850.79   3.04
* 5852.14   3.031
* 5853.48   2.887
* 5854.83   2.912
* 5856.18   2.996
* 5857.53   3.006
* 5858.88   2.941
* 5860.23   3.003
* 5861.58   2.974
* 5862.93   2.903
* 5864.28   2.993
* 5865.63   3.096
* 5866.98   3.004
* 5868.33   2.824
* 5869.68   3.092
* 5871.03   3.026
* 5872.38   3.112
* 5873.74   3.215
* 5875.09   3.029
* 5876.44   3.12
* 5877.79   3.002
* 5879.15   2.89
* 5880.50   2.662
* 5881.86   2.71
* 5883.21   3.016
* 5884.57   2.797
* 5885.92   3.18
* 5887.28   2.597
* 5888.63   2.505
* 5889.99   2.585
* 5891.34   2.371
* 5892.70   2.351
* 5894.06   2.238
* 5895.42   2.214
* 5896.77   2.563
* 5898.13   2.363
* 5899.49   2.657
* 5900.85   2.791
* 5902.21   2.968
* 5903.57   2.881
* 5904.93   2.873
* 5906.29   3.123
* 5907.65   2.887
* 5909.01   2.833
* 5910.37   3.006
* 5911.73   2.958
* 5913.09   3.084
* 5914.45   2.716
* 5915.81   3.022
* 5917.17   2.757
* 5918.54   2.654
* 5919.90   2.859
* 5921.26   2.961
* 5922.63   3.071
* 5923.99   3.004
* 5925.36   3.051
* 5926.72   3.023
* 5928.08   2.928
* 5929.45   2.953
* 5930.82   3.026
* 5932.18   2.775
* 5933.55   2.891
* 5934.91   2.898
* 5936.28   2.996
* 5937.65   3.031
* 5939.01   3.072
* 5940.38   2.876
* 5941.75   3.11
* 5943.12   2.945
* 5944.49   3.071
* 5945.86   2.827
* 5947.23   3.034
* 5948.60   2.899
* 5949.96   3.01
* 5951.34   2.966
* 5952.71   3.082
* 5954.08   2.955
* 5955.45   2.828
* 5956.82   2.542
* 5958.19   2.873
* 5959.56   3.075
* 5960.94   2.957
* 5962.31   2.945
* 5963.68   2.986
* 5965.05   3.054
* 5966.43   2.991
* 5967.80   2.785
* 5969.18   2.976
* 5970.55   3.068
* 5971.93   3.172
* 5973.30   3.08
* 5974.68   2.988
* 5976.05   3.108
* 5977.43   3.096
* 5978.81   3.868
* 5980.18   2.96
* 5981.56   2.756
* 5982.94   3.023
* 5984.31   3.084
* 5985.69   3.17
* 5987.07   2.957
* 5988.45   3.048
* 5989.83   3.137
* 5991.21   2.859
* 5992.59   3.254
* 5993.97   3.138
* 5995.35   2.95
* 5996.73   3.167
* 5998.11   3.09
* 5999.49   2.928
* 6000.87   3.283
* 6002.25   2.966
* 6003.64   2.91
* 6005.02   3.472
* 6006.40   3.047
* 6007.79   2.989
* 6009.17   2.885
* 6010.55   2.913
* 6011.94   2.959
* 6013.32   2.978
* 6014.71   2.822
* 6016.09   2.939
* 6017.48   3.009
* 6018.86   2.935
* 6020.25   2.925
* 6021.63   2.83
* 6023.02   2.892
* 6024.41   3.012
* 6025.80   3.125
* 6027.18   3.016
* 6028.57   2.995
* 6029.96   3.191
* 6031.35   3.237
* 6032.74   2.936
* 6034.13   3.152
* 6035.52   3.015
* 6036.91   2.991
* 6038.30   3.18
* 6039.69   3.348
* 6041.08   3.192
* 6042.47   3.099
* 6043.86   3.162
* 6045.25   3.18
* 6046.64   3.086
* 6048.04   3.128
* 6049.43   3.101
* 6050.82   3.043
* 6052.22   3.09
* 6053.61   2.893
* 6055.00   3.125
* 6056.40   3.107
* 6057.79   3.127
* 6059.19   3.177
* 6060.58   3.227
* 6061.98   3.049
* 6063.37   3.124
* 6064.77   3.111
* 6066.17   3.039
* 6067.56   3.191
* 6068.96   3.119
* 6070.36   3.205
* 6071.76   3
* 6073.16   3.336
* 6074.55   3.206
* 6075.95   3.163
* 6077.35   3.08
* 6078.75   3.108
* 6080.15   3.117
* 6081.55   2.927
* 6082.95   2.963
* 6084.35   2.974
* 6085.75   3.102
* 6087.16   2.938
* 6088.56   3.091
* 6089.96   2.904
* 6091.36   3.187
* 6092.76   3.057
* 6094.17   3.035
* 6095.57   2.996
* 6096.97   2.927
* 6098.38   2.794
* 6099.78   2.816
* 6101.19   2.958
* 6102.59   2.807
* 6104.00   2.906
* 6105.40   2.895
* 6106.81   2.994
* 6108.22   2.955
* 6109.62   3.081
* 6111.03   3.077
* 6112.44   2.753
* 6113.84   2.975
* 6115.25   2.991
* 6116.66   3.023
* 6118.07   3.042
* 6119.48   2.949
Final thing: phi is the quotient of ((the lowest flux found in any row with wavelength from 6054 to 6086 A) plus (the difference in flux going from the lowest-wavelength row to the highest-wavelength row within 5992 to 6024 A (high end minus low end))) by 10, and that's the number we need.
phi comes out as 0.26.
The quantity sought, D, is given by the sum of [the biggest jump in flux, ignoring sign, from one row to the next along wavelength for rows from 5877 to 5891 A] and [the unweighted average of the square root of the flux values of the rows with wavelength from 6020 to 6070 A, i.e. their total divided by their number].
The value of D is 2.34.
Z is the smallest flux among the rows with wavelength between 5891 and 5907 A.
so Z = 2.214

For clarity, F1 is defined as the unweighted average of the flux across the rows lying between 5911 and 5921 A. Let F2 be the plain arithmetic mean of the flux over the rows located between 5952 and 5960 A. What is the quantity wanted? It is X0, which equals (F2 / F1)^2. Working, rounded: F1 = 2.86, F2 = 2.89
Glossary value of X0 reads 1.02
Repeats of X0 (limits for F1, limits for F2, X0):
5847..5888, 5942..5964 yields 0.98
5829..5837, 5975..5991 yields 1.00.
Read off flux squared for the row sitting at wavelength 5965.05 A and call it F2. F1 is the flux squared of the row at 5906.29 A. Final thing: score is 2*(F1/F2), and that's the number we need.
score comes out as 2.09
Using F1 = 9.8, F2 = 9.33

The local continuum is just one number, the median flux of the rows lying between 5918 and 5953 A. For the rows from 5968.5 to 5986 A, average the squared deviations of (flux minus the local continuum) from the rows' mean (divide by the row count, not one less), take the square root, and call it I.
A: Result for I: 0.24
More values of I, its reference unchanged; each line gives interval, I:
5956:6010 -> 0.20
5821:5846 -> 0.08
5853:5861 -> 0.05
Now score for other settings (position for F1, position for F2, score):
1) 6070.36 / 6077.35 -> 2.17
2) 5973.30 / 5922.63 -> 2.01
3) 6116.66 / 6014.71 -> 2.30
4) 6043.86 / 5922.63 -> 2.12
